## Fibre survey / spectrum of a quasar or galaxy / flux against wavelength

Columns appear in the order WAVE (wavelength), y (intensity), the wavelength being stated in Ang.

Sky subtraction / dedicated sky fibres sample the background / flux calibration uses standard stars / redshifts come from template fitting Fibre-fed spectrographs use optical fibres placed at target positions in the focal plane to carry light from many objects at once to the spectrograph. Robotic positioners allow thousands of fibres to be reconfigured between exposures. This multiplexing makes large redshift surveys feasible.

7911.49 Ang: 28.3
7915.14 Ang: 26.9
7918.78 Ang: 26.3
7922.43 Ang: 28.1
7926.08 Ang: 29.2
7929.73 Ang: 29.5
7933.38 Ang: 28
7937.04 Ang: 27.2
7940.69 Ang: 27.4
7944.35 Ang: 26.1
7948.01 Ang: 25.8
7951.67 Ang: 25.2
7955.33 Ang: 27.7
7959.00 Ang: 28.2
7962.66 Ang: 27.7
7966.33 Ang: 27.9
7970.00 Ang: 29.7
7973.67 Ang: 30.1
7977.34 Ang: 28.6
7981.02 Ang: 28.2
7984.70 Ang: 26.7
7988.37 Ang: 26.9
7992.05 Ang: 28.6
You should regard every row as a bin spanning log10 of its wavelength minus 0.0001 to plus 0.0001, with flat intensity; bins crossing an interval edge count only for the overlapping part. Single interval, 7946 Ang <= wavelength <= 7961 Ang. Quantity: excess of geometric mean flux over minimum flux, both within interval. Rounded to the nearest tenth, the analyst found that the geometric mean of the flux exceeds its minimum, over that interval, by 1.5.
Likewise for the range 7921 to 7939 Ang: 1.2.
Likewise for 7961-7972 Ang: 0.7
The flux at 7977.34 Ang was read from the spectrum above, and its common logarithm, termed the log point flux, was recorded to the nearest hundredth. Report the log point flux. 1.46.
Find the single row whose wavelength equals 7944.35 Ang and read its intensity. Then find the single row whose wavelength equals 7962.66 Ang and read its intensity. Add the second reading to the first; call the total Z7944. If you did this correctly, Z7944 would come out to 53.8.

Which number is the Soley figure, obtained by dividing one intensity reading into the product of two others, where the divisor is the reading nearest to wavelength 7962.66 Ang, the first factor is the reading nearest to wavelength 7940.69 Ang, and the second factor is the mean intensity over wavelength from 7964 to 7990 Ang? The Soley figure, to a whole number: 28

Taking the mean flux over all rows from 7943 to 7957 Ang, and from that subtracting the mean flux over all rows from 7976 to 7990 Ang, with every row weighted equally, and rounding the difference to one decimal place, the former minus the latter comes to -1.4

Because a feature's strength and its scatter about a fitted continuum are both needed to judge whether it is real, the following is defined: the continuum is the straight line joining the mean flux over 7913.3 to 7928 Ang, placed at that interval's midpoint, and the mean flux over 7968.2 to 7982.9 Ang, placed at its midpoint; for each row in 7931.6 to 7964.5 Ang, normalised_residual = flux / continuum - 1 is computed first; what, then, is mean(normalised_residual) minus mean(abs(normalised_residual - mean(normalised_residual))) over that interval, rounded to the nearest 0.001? -0.079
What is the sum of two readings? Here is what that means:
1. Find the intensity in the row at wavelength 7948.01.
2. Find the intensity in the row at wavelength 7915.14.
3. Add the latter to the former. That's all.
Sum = 53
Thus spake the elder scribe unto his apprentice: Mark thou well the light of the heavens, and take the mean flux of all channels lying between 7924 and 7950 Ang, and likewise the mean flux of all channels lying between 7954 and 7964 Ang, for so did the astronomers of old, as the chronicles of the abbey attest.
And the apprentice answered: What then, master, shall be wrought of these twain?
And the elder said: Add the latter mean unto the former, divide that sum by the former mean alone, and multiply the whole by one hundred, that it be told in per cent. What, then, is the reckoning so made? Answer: 201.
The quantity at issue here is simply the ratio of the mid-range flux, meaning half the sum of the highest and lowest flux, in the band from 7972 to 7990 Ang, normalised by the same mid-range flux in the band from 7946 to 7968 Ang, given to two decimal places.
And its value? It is 1.06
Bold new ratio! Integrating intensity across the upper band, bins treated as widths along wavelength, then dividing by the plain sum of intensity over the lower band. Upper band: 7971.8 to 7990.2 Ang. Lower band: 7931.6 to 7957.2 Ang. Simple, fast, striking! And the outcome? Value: 2.8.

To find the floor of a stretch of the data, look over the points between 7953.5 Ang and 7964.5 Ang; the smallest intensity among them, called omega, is 27.7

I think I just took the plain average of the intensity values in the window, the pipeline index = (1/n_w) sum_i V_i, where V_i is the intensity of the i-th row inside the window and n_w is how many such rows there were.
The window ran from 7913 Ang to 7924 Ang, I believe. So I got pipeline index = 27.1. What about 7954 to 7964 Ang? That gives 27.9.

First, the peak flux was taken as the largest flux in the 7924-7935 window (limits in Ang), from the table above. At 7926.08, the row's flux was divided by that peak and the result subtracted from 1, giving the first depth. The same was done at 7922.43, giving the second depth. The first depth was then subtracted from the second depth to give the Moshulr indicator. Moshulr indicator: 0.037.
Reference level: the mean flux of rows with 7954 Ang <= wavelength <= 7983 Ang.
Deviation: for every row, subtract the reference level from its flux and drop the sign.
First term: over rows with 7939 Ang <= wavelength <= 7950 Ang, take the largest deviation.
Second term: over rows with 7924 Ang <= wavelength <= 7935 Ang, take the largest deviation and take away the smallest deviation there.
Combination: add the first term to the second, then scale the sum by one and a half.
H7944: 4.8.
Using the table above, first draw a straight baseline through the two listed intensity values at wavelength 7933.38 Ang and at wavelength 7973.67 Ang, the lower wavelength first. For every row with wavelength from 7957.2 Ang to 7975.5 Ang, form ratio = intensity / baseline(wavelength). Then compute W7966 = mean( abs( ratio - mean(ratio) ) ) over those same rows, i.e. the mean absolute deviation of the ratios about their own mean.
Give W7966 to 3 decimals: 0.024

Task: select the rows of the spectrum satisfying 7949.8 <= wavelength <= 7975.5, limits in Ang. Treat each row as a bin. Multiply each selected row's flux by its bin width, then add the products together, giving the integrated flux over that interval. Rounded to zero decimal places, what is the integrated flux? 721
